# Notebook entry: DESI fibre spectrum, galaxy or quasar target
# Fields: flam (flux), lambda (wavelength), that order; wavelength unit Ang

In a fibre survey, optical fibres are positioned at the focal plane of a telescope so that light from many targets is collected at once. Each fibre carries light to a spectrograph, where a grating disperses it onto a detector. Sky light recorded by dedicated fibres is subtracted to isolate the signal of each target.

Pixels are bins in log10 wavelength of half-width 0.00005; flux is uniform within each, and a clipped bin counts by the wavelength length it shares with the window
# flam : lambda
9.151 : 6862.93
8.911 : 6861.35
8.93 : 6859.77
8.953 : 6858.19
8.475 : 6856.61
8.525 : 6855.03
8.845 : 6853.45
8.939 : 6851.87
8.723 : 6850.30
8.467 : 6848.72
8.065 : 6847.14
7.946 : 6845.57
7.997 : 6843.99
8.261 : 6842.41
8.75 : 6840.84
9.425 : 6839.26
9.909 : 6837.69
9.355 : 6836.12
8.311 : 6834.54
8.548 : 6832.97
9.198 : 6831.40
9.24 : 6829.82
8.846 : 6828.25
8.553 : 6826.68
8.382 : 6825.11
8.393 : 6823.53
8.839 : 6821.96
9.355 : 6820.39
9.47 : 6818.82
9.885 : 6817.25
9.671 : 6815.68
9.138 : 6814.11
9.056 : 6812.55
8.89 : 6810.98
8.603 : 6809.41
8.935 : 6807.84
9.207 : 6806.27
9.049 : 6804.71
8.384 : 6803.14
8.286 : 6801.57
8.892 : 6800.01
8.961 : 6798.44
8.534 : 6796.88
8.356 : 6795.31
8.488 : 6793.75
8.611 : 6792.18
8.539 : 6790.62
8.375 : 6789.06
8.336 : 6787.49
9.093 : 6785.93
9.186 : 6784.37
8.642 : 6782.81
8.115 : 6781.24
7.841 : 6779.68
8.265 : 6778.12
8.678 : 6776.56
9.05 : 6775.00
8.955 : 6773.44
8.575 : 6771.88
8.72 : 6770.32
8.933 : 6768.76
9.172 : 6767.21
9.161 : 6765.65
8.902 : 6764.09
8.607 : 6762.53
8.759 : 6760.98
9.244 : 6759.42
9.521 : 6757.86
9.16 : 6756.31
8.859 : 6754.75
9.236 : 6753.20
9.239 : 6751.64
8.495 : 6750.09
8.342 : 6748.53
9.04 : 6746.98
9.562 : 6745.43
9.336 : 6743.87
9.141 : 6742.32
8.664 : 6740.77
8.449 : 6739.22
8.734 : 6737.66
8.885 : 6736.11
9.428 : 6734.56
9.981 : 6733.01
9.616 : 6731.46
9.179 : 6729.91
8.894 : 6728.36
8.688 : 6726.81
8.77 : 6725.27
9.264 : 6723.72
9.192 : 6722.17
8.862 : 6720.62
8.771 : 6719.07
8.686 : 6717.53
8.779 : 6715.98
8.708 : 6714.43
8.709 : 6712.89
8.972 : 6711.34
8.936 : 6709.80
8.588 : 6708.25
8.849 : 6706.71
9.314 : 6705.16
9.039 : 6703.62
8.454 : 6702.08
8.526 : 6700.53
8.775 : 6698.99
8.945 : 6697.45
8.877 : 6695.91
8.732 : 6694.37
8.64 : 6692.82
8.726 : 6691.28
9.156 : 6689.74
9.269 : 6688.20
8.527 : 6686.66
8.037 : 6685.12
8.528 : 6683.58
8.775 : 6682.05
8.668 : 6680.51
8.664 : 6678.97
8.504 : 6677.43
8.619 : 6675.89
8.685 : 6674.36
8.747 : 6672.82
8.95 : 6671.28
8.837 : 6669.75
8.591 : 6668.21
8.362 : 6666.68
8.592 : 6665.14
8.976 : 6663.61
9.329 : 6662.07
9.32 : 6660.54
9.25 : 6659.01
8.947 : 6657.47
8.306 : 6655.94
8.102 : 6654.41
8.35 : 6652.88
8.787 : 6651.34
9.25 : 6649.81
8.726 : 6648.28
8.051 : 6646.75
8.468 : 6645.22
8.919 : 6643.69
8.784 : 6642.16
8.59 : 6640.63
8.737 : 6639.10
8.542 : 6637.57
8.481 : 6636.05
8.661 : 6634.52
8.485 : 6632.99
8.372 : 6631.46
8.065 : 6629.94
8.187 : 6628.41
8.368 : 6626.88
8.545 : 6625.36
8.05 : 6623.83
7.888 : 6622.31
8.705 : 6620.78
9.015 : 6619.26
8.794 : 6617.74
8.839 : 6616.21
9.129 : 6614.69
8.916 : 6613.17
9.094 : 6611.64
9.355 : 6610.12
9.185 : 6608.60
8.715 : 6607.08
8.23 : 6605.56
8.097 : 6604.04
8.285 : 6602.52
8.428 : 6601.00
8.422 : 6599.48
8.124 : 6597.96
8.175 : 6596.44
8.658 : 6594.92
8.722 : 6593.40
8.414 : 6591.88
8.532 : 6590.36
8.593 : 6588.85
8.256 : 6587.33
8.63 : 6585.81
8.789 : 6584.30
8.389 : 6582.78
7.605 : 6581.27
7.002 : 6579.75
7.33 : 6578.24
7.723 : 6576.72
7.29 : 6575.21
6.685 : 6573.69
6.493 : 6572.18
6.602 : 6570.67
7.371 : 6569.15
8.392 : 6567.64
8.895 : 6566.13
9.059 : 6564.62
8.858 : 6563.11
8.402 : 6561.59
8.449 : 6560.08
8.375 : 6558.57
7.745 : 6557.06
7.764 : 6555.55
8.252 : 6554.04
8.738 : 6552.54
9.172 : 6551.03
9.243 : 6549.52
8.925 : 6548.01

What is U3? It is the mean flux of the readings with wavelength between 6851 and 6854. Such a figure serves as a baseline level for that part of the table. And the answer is 8.9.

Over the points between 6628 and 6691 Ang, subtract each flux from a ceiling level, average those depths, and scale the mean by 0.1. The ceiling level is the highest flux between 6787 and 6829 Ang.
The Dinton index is 0.12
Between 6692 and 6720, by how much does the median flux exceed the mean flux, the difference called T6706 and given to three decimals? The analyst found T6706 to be -0.021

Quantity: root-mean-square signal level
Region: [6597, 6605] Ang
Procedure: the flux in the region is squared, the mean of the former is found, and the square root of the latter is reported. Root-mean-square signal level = 8.3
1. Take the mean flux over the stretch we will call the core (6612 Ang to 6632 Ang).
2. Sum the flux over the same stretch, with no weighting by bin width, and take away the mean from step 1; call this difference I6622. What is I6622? 102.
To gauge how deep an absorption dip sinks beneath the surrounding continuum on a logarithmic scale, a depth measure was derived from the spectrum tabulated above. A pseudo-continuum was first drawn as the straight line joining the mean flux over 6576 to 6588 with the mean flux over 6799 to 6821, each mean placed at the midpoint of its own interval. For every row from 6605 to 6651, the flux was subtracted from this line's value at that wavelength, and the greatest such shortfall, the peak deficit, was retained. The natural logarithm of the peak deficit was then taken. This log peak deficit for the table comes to -1.3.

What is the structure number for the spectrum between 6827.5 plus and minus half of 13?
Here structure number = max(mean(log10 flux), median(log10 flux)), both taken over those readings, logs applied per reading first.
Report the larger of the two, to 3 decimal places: 0.942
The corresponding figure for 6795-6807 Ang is 0.940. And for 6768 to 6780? 0.939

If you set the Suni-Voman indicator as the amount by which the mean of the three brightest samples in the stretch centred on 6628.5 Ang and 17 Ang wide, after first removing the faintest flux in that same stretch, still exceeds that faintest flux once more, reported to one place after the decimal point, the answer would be -7.1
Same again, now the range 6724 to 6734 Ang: -7.8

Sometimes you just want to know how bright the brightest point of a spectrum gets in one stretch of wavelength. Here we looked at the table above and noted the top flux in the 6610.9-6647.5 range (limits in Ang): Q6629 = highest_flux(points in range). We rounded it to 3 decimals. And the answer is 9.129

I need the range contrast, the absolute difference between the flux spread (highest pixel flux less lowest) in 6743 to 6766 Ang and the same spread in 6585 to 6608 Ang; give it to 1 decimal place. 0.6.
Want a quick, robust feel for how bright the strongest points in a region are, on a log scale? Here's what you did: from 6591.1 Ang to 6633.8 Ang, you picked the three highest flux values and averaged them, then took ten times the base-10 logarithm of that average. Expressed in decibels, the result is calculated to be 9.65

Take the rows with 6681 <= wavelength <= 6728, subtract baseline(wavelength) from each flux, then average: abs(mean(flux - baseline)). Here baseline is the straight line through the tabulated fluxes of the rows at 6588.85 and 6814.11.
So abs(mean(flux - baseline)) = 0.07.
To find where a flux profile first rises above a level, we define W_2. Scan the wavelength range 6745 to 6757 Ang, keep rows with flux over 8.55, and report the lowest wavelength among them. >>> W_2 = 6745.43 Ang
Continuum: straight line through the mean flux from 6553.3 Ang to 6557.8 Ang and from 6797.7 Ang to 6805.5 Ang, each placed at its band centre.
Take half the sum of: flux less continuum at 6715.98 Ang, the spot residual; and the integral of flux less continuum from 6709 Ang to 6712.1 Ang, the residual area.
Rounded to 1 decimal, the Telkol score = 1.0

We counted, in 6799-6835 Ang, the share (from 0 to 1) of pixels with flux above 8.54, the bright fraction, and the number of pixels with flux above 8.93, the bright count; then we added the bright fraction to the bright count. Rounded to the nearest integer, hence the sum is 12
